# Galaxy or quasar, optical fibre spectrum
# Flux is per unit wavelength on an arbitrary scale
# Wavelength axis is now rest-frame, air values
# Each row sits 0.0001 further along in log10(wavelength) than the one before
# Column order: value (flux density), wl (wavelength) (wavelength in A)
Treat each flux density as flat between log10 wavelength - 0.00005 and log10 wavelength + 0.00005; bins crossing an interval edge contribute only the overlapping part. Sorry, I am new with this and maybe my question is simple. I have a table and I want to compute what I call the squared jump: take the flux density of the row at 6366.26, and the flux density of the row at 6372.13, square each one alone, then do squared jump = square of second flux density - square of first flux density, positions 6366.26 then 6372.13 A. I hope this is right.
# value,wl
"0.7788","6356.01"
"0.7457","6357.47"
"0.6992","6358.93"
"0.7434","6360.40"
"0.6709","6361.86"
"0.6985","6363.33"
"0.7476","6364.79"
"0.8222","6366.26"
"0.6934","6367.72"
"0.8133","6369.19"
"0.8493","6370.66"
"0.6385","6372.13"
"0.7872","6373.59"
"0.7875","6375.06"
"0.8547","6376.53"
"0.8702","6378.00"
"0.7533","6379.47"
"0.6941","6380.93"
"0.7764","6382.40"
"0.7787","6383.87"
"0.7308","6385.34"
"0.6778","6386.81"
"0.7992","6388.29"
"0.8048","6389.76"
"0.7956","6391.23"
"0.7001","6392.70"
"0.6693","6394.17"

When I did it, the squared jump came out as -0.27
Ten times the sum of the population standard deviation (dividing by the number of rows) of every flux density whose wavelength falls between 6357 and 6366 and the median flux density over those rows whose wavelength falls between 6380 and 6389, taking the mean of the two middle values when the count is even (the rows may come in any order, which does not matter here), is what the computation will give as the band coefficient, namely 7.83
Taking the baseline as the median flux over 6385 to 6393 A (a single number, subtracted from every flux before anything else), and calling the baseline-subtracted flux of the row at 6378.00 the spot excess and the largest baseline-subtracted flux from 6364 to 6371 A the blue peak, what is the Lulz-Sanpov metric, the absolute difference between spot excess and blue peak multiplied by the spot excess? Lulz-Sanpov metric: 0.0022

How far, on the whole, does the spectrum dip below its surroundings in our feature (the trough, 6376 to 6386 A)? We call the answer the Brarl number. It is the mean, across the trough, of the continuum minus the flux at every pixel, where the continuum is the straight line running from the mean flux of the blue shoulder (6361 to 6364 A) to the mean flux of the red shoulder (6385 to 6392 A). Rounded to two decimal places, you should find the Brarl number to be -0.04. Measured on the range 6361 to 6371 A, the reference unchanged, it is -0.06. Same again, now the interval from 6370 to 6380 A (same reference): -0.07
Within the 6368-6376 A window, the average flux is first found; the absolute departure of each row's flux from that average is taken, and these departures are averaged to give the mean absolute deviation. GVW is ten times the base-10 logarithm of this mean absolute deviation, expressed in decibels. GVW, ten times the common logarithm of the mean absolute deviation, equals -12.6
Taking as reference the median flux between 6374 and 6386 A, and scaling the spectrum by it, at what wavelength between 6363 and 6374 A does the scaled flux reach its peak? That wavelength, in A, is 6370.66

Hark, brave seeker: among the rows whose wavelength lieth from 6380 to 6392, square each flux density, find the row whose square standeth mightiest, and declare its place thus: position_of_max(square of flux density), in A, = 6389.76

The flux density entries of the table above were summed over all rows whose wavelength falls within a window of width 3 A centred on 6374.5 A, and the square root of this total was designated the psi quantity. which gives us 1.255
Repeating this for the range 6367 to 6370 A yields 1.227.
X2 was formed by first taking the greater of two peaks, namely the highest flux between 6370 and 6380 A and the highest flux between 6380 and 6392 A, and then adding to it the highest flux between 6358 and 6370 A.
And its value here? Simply 1.69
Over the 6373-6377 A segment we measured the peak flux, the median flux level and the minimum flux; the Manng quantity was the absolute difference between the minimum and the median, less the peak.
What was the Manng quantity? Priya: -0.85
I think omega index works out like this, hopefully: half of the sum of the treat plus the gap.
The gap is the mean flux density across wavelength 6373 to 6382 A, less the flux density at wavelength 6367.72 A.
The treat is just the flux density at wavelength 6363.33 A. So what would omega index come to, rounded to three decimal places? 0.398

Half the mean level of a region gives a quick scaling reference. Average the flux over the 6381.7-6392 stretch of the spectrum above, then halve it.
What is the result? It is 0.383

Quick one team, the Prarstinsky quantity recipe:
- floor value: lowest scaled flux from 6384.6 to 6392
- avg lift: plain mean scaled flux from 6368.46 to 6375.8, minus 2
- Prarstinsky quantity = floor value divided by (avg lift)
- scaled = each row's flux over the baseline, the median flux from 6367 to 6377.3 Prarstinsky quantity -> -0.847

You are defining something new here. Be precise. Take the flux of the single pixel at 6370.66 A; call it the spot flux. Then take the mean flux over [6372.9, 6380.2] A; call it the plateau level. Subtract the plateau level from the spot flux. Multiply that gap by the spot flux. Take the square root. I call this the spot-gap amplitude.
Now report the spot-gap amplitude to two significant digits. 0.18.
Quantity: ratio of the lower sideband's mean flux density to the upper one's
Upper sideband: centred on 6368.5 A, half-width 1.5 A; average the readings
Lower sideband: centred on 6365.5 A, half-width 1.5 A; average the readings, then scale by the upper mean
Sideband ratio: 1.04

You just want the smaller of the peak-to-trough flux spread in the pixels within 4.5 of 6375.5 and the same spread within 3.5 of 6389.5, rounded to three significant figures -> 0.127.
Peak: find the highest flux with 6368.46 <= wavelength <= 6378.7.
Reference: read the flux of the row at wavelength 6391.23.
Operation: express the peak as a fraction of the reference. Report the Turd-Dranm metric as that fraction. 1.09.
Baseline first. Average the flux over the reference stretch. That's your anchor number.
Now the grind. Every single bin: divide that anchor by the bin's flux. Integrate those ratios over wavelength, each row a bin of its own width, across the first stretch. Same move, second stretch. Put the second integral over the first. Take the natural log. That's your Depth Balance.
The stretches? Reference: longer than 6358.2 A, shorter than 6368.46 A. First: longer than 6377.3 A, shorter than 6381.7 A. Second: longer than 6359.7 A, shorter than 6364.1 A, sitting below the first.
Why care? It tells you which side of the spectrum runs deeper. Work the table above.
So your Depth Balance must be 0.08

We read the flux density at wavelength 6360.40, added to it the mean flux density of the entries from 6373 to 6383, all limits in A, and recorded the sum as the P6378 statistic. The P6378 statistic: 1.53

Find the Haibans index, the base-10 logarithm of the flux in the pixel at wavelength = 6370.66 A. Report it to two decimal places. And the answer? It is -0.07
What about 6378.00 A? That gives -0.06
